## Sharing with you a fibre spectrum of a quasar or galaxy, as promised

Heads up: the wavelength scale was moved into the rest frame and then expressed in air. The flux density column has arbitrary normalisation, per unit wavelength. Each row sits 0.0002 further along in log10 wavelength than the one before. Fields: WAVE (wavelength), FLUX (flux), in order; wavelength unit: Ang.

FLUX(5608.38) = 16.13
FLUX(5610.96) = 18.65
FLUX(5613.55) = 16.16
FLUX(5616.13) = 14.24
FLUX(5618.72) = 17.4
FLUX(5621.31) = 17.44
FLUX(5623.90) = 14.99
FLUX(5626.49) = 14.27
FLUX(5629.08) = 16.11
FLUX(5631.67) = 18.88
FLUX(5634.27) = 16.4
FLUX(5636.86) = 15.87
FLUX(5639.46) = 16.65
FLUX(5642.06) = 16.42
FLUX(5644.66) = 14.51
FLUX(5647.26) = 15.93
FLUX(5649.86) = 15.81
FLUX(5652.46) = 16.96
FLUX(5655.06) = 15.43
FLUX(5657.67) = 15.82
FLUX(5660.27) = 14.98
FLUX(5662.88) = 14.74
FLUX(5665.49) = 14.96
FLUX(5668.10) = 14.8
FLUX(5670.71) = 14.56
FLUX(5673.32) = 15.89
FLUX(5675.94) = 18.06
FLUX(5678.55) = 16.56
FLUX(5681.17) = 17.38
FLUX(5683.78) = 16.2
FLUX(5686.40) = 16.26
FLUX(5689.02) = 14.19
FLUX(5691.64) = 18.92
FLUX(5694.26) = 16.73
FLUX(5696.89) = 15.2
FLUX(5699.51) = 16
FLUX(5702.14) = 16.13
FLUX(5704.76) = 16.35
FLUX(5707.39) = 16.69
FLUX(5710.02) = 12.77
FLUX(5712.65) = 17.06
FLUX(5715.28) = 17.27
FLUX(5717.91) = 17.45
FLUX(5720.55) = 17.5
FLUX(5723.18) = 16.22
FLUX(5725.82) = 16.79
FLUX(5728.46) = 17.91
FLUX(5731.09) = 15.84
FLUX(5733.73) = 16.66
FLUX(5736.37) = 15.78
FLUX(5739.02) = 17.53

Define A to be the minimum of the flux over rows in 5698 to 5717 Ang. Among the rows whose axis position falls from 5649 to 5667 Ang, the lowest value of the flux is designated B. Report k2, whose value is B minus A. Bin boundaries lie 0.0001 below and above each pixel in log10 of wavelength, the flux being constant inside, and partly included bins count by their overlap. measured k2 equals 2.0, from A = 12.77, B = 14.74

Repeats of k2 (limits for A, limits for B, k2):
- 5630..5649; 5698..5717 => -1.7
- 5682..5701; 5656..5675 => 0.4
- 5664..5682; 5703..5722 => -1.8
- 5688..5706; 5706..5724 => -1.4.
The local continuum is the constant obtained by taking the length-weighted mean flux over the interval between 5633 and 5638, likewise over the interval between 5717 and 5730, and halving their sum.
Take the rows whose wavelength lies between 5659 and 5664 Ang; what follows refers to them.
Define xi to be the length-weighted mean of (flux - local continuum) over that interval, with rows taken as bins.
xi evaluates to -1.8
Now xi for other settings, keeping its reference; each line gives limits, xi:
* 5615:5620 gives -0.8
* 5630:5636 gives 0.8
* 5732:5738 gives -0.4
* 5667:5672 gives -2.0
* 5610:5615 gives 0.6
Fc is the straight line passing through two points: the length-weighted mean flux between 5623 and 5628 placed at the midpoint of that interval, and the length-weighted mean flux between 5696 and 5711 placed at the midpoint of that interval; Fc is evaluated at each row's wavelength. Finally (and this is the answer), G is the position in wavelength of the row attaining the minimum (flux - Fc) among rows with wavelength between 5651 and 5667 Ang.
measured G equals 5662.88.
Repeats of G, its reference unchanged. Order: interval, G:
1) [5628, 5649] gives 5644.66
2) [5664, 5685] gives 5670.71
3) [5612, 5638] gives 5626.49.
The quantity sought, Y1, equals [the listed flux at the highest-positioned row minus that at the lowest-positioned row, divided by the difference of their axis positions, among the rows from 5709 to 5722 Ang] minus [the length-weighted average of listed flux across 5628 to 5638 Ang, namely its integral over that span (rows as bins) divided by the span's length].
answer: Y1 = -16.4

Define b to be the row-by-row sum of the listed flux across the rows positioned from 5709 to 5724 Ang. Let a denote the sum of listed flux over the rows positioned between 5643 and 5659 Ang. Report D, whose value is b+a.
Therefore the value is 193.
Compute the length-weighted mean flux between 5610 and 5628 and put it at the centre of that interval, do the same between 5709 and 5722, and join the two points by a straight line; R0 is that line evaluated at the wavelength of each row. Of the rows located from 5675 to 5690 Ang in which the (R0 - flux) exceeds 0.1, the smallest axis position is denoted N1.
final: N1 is 5683.78 Ang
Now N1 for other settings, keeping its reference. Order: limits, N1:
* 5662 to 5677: 5662.88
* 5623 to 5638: 5623.90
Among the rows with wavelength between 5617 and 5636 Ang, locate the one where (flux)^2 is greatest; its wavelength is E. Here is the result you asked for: 5631.67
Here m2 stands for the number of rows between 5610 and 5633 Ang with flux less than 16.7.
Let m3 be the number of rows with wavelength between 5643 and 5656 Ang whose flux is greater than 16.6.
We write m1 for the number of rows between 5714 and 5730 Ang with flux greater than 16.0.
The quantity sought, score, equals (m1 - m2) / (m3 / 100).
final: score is 100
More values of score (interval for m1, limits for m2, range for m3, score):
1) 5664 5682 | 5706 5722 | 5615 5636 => 33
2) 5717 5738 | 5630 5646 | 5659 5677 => 100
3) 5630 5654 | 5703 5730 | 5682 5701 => 50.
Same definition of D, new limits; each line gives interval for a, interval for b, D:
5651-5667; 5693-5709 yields 190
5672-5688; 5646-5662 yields 195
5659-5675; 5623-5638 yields 186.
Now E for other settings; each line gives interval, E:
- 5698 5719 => 5717.91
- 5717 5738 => 5728.46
